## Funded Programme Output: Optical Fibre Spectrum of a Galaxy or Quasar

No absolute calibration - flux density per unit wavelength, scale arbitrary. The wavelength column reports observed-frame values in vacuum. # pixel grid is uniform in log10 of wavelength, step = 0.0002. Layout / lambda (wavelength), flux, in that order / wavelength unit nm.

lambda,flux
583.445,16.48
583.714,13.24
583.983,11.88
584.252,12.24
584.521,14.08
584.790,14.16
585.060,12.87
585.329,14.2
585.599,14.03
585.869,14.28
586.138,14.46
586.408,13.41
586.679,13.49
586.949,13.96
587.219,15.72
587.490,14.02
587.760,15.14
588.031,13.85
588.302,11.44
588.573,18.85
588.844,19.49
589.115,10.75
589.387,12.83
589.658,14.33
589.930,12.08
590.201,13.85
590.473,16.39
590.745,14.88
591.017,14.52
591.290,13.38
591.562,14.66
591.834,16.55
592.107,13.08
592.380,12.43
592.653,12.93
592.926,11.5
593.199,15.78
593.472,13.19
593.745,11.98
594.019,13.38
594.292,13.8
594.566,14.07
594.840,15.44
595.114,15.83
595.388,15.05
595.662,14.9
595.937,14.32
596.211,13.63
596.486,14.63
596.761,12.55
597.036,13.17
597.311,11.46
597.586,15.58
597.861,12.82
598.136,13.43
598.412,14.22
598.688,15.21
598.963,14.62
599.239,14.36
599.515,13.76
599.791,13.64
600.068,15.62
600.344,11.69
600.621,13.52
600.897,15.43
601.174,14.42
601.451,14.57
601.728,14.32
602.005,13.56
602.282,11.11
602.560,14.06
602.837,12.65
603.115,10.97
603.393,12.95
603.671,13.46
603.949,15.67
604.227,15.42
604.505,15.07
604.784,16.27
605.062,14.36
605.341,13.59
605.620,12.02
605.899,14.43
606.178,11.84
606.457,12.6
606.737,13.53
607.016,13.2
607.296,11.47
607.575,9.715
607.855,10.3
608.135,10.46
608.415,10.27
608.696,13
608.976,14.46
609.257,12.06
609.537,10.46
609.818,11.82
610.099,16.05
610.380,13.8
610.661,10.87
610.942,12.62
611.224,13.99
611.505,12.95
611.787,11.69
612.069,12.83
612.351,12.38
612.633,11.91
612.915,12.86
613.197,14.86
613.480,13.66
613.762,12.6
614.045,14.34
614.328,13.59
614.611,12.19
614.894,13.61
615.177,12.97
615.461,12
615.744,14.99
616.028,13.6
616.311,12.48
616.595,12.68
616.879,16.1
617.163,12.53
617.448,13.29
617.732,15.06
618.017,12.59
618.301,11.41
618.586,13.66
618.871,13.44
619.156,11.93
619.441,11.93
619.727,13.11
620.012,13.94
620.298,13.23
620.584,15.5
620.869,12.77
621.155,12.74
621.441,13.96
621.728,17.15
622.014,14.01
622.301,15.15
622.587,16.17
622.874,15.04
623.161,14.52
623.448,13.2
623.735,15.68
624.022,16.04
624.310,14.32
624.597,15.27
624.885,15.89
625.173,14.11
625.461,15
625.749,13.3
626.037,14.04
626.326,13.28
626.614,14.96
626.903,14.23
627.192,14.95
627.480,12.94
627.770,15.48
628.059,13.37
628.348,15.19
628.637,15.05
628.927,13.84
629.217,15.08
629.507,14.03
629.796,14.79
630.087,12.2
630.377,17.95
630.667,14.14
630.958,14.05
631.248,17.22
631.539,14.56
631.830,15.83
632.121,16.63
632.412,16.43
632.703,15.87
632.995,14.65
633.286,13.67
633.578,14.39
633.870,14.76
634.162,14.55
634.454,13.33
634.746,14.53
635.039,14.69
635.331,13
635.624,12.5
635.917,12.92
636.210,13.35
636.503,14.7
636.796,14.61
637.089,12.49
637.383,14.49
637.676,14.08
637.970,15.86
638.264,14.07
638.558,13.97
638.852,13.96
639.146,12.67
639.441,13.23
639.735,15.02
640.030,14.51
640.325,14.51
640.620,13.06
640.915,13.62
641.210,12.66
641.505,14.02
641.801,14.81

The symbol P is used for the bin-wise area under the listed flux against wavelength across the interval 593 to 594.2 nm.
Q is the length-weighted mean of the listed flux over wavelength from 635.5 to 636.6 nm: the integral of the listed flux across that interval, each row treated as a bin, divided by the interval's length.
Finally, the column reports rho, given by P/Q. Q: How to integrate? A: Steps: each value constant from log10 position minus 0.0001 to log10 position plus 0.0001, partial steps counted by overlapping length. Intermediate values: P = 16.2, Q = 13.3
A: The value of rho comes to 1.22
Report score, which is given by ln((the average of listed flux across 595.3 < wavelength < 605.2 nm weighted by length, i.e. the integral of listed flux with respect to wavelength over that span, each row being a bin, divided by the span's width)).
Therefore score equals 2.64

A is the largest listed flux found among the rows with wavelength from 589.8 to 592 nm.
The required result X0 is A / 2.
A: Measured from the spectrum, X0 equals 8.3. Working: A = 16.55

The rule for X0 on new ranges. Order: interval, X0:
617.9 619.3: 6.8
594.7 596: 7.9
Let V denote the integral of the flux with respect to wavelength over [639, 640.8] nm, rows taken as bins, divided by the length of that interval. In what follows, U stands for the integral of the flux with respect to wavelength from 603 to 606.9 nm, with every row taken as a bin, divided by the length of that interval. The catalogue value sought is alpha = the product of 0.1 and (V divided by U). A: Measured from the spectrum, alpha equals 0.101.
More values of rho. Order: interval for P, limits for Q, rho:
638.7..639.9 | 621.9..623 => 1.09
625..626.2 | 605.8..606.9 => 1.30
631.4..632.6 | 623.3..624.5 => 1.28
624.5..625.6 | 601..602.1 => 1.16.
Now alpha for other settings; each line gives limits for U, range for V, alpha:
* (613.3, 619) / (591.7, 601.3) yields 0.104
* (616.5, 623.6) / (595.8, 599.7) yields 0.100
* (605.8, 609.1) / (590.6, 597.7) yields 0.116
